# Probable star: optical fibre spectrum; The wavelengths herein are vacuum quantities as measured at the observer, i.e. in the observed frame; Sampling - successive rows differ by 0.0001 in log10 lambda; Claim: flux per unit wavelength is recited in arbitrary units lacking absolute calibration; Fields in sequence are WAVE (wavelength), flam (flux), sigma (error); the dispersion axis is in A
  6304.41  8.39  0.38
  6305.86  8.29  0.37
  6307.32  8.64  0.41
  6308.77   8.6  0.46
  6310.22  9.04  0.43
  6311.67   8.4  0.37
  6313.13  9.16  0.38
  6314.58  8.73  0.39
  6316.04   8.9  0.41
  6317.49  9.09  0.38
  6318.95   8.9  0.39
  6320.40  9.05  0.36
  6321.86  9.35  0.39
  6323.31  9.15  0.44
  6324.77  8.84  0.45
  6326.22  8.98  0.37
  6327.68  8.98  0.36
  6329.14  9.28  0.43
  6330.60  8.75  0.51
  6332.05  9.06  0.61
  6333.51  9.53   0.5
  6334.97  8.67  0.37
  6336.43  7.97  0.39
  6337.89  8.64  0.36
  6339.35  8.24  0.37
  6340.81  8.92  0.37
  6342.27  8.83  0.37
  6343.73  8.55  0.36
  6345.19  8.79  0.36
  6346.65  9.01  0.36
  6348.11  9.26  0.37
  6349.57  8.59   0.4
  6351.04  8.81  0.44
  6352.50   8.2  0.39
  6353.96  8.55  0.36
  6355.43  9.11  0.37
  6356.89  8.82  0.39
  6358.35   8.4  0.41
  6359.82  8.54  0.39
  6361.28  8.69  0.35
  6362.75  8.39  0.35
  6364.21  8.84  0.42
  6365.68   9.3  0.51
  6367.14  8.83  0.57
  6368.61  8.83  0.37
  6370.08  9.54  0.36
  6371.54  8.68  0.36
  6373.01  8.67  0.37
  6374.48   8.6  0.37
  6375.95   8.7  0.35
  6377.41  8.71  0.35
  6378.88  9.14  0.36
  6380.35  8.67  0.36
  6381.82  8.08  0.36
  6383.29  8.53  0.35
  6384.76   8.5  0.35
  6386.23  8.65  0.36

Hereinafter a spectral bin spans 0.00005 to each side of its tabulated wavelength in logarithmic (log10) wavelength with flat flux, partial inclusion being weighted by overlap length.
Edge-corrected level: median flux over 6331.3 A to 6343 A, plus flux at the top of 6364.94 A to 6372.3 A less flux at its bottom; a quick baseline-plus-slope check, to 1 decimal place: 8.1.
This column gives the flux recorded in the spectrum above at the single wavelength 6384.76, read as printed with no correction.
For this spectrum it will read 8.5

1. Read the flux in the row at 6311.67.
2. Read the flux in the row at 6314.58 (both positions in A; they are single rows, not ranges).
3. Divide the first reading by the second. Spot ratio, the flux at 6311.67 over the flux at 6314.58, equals 0.96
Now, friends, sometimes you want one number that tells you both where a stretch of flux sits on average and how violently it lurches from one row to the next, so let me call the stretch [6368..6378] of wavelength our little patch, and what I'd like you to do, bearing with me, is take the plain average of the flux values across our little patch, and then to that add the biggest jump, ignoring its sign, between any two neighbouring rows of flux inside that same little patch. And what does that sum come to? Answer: 9.68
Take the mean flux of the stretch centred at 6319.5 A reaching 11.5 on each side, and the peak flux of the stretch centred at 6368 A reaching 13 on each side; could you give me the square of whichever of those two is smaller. 80.1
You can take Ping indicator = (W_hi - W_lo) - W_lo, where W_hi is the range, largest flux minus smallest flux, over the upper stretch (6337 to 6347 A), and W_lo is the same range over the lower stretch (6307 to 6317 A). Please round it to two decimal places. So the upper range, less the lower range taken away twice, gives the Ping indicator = -0.75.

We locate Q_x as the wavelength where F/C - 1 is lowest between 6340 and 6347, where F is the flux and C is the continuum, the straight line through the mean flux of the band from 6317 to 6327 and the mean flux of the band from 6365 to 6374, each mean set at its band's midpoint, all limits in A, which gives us 6343.73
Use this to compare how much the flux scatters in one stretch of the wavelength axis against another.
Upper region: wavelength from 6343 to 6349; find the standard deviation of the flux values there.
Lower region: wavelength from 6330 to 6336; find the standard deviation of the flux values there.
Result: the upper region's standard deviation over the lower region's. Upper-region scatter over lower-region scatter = 0.8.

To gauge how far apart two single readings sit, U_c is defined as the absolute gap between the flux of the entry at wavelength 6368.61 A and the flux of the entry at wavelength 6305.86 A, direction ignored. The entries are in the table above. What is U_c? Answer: 0.54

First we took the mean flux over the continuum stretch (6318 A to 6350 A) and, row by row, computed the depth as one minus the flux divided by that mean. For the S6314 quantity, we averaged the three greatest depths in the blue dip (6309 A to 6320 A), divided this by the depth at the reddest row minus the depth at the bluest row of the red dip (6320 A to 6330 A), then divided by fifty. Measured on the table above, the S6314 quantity -0.018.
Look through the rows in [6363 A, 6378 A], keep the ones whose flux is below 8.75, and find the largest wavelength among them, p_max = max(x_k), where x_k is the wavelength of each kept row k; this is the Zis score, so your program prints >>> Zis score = 6377.41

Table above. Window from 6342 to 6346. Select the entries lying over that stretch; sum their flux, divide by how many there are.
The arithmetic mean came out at 8.72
